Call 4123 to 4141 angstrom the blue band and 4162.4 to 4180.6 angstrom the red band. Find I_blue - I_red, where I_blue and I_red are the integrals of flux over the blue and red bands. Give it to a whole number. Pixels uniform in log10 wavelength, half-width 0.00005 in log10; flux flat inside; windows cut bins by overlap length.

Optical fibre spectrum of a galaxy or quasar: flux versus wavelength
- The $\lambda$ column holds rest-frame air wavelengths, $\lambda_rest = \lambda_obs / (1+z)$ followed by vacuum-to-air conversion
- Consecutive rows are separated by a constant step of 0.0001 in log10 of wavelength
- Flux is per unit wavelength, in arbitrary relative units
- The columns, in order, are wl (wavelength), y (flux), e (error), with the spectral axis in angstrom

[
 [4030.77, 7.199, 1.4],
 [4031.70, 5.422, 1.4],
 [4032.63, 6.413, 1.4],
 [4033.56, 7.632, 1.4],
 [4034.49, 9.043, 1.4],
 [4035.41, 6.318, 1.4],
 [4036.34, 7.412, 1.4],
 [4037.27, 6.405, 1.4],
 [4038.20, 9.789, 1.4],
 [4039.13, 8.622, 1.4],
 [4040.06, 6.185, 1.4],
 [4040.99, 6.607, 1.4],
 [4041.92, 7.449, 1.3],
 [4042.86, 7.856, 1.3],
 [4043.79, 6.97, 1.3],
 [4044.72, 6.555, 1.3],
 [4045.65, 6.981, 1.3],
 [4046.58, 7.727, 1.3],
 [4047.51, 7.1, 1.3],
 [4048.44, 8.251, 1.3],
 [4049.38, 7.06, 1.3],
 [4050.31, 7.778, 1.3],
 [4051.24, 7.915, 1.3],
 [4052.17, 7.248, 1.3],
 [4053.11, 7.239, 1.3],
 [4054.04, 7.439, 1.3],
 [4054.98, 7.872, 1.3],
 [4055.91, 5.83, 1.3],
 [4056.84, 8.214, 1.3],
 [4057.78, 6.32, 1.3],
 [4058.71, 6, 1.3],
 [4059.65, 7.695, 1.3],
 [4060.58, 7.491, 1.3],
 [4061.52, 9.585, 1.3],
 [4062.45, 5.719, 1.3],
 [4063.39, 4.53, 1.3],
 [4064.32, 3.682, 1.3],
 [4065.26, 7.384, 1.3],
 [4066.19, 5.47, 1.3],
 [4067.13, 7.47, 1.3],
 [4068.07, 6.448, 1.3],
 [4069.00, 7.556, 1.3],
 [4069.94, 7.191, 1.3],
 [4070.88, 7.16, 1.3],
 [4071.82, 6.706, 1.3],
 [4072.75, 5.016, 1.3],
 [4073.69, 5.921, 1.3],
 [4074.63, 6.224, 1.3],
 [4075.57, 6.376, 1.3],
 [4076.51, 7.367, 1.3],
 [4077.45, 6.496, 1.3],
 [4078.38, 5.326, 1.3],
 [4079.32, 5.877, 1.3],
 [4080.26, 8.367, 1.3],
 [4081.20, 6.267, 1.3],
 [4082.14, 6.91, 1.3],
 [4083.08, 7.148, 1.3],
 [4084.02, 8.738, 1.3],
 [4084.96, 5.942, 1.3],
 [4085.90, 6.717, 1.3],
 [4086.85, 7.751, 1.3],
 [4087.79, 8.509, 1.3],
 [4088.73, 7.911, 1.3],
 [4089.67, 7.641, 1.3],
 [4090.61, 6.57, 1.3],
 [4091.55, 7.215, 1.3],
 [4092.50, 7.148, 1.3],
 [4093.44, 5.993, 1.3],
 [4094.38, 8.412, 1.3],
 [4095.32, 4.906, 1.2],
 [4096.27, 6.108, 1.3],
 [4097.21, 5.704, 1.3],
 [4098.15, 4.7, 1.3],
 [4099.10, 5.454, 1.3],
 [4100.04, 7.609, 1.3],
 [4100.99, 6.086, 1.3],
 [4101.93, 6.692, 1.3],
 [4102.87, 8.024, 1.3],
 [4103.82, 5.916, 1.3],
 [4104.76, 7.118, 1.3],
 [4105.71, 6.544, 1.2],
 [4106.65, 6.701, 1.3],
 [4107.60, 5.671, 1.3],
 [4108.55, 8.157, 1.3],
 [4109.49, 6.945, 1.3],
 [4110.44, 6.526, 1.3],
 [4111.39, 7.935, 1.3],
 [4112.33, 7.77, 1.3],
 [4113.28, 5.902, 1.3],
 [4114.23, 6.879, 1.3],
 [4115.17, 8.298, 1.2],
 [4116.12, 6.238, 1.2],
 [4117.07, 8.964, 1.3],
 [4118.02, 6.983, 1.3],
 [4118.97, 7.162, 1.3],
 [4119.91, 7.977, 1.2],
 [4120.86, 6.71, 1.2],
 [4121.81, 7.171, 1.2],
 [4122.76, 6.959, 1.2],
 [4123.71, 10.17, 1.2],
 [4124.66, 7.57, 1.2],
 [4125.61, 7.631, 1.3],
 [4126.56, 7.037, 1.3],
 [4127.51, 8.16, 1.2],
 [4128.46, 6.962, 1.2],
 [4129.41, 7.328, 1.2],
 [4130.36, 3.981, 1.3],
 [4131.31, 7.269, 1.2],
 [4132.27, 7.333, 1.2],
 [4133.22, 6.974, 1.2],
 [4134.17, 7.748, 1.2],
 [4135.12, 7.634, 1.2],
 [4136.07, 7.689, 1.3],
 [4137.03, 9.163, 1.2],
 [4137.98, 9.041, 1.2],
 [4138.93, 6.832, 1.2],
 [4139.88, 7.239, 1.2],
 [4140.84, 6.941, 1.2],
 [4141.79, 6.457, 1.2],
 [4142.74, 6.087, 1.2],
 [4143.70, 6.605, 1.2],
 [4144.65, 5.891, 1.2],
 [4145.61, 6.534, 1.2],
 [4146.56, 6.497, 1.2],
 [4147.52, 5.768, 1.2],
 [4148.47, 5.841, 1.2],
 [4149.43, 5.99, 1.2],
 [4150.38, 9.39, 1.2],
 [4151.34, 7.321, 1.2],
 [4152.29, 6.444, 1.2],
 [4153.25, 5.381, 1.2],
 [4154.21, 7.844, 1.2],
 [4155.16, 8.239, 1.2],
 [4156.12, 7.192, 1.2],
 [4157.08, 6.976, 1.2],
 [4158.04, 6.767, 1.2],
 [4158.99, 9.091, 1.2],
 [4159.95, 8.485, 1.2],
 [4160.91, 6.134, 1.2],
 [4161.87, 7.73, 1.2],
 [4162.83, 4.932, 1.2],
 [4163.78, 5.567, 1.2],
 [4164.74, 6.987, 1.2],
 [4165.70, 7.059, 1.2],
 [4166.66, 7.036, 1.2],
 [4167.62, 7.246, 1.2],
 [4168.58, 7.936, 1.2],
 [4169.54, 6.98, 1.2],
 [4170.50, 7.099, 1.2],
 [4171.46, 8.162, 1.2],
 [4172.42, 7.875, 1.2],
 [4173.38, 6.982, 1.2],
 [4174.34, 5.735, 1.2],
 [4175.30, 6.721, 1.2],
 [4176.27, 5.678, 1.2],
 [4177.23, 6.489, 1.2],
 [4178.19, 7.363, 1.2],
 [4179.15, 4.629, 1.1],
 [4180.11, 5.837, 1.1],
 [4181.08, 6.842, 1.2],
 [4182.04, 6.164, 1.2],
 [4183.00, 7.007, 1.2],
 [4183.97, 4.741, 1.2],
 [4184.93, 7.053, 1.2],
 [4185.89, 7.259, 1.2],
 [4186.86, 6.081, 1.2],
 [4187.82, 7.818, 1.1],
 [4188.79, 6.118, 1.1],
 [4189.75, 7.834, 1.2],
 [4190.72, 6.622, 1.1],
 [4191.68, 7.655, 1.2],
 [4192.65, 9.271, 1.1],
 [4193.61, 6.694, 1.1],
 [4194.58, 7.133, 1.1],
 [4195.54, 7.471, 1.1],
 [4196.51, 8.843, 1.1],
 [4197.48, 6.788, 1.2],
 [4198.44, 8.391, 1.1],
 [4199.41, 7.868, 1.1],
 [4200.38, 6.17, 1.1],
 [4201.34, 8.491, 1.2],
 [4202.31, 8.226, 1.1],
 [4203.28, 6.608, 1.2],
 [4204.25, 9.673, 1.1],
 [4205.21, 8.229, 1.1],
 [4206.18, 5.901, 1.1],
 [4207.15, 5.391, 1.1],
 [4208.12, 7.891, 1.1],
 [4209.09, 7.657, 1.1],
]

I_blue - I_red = 14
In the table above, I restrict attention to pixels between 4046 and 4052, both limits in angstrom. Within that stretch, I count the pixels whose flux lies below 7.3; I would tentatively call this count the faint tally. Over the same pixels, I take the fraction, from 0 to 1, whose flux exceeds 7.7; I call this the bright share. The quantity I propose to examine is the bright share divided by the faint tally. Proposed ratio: 0.333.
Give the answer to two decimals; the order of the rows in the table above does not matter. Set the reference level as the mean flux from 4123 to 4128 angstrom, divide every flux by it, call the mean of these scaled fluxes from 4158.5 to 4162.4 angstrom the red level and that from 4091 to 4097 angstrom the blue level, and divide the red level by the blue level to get 1.19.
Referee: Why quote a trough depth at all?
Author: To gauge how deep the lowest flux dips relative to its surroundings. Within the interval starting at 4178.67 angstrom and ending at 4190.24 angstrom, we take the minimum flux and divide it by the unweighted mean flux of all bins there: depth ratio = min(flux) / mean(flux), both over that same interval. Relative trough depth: 0.718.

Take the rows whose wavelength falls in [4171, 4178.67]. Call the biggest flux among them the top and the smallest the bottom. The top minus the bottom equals 2.5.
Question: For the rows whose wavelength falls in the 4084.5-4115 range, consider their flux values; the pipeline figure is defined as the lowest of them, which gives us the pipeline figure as 4.7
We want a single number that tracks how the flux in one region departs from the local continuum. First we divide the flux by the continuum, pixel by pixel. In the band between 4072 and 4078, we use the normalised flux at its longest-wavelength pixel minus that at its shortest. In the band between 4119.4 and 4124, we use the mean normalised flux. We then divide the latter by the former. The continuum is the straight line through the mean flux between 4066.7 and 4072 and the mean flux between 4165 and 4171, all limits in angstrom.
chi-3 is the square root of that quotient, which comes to 2.3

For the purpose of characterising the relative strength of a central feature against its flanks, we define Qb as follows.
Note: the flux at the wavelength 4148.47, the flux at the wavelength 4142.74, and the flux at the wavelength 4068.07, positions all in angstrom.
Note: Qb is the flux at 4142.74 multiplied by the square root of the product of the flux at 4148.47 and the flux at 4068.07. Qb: 37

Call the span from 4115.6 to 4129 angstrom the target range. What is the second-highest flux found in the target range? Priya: 8.964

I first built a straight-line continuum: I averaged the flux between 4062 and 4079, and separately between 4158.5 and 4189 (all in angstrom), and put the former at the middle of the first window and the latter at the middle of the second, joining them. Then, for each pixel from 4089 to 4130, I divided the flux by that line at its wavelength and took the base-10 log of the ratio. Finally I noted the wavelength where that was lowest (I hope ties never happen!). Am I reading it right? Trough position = 4098.15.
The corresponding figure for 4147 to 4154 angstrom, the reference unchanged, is 4153.25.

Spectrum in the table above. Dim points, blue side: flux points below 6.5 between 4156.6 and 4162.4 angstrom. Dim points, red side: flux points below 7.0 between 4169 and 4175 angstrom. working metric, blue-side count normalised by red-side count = 0.3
